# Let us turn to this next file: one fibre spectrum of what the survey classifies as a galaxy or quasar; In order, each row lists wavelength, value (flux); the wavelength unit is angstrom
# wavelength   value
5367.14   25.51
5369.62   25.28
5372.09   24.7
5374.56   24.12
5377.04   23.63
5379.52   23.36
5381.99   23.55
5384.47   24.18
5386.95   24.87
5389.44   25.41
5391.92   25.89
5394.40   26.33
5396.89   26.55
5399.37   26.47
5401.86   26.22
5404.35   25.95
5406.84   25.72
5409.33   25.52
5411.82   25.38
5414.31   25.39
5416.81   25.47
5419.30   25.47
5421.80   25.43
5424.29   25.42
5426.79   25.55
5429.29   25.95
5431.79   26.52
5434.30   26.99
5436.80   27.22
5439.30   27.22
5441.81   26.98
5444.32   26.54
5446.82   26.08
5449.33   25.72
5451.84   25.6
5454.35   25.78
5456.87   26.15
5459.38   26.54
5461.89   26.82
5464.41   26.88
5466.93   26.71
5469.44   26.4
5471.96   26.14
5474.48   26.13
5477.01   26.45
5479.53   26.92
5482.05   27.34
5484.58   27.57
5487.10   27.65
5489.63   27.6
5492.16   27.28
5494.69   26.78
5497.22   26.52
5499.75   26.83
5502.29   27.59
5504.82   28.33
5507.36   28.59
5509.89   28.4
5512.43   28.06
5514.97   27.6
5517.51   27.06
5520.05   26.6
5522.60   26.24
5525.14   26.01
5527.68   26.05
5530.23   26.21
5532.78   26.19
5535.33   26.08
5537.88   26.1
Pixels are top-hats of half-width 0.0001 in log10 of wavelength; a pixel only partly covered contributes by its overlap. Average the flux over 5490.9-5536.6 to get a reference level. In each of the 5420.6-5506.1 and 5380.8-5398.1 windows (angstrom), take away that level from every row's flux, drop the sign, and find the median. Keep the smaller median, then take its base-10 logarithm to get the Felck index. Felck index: -0.25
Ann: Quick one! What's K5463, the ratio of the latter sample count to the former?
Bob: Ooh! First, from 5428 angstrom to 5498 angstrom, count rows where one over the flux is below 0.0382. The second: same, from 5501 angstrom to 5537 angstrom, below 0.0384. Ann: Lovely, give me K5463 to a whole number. 1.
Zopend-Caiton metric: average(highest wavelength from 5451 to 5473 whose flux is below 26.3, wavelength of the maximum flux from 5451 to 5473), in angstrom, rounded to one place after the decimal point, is 5468.2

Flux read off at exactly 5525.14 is 26.01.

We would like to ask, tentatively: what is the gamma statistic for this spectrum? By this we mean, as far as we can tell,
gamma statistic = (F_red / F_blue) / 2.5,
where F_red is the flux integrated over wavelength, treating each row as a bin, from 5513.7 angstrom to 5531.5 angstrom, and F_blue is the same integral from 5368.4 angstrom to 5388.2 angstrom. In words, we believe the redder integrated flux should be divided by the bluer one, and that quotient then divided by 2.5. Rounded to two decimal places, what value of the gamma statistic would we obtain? 0.39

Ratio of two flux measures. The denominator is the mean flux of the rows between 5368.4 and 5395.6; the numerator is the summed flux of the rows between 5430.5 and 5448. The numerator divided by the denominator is 7.6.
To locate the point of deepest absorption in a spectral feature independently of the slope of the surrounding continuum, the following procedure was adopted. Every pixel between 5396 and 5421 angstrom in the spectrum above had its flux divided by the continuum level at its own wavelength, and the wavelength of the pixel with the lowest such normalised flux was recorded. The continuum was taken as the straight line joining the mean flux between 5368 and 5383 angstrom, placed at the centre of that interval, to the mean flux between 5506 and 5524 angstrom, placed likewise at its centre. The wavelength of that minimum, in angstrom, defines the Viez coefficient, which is 5419.30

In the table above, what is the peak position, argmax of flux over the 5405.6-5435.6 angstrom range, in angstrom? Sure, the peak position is 5434.30 angstrom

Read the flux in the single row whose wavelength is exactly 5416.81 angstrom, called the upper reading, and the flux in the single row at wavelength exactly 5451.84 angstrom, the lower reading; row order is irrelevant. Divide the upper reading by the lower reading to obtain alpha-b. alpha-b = 0.99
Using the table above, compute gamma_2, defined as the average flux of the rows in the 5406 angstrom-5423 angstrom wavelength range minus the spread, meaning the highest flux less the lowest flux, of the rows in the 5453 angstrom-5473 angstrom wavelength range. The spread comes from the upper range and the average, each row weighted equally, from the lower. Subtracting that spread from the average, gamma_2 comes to 24.4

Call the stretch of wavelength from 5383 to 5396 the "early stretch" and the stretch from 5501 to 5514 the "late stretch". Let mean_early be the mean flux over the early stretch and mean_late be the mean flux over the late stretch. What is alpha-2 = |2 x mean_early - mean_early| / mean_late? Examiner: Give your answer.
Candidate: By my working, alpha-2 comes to 0.90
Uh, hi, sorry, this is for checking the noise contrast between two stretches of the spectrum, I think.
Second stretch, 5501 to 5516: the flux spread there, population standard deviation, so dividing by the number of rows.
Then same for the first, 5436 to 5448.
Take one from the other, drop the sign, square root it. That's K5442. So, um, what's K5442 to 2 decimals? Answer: 0.23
